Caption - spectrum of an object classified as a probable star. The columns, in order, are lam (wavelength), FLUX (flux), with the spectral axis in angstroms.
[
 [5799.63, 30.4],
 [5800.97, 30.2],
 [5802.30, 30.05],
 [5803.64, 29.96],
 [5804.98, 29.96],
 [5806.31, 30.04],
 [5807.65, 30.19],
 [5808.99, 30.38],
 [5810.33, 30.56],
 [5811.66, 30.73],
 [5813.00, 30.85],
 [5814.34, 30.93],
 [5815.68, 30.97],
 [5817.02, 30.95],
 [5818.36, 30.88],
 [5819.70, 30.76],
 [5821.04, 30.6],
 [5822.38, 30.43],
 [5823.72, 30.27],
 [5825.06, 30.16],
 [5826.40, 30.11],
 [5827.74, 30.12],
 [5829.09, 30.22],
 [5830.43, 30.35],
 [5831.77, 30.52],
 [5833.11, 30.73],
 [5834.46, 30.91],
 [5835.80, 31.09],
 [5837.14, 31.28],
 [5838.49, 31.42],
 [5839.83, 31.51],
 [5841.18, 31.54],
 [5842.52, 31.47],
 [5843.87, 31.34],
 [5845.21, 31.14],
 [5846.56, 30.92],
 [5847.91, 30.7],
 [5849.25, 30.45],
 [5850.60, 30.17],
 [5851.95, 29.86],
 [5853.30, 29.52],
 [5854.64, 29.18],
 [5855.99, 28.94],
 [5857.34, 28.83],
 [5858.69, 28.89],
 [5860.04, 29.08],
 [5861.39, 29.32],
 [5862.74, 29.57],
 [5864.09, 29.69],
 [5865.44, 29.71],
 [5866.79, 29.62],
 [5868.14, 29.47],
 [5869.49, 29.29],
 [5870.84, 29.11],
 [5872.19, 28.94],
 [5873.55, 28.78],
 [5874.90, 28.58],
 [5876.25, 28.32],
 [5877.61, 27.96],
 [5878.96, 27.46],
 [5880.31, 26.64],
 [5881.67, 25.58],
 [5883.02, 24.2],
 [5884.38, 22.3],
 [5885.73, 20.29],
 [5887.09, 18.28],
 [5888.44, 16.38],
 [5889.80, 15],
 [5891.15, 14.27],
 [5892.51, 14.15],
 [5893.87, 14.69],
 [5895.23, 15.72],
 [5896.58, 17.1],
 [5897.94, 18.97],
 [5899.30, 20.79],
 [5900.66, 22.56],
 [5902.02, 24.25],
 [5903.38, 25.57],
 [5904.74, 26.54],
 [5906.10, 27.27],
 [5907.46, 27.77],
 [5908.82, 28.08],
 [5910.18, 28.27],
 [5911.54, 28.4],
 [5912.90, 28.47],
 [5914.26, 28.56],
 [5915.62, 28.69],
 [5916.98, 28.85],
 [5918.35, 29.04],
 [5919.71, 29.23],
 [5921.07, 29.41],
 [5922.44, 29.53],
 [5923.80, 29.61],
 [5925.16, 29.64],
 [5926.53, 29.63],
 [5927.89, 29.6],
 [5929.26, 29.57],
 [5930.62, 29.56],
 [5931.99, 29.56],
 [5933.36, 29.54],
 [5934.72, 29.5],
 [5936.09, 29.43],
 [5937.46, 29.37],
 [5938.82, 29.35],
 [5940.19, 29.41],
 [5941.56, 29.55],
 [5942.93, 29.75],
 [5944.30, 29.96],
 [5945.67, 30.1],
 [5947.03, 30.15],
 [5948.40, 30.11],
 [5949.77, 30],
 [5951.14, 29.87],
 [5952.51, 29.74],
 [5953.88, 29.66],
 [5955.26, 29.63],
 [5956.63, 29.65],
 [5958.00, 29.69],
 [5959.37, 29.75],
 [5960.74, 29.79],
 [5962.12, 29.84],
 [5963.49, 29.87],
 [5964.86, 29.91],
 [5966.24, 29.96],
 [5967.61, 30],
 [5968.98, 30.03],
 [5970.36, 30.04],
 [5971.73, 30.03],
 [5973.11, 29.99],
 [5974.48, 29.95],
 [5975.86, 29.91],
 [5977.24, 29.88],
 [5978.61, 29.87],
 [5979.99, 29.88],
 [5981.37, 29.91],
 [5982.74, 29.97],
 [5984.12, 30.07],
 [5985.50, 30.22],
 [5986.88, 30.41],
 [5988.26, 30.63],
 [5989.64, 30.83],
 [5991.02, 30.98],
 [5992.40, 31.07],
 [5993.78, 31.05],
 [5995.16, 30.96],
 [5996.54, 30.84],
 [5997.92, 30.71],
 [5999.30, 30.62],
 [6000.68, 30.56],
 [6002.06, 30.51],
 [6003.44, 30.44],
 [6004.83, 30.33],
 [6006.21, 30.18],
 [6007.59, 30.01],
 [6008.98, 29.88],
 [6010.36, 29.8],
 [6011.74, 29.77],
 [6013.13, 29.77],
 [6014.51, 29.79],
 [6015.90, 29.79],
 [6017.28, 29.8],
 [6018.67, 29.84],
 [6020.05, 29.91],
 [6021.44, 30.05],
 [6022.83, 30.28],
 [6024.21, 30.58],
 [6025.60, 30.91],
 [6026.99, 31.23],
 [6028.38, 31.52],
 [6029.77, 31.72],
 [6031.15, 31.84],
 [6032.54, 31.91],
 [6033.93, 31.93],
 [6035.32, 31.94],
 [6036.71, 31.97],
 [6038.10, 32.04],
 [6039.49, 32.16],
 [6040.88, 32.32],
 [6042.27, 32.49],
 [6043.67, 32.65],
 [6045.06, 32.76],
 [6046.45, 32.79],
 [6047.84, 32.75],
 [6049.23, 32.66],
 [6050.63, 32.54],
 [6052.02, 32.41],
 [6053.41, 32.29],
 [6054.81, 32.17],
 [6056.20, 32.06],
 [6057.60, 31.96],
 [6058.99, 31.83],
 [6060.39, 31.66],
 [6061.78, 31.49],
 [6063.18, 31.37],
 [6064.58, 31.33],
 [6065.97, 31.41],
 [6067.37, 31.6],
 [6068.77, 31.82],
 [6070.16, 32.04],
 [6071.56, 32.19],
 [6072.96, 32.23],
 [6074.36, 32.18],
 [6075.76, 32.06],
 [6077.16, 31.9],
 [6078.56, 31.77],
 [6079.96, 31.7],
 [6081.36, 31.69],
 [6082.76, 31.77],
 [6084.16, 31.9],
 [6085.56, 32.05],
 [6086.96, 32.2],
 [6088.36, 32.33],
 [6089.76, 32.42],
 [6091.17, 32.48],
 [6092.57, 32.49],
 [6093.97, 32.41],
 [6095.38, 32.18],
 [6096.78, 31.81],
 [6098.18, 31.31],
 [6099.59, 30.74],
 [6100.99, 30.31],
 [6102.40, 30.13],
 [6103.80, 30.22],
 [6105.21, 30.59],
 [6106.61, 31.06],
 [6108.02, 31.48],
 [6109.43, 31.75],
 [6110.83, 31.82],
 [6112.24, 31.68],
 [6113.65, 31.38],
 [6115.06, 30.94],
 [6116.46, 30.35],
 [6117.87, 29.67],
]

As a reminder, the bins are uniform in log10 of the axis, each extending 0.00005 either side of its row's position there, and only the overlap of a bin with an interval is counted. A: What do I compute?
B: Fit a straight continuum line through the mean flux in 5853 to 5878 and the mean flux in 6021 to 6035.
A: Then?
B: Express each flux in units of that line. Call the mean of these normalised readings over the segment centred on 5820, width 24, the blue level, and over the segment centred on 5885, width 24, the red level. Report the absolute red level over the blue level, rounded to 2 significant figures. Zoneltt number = 0.68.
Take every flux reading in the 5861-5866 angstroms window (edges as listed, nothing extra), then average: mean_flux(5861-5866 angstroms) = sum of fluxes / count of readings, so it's 29.6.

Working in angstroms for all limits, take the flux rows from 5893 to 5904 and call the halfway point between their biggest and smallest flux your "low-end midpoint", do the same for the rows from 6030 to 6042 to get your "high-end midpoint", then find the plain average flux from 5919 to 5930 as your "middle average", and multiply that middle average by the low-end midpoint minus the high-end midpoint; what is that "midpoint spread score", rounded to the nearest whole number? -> -353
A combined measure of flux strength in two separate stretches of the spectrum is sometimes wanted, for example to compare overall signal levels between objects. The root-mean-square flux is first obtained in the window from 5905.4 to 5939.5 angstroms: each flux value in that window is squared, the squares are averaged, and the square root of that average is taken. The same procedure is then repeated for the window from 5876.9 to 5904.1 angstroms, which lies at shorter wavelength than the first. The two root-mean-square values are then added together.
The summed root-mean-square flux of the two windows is 50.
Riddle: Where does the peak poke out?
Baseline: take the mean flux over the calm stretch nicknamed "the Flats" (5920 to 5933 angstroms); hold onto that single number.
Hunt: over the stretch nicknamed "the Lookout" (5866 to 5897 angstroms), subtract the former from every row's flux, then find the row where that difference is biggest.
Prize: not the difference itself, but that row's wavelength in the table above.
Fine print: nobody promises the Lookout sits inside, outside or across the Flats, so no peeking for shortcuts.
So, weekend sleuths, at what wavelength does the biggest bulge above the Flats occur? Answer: 5866.79 angstroms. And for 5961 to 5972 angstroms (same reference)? 5970.36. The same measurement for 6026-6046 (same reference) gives 6045.06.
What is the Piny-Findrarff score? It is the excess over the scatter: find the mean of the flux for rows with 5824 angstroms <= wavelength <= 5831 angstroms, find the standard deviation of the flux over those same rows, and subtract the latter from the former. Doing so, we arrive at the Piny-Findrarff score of 30.1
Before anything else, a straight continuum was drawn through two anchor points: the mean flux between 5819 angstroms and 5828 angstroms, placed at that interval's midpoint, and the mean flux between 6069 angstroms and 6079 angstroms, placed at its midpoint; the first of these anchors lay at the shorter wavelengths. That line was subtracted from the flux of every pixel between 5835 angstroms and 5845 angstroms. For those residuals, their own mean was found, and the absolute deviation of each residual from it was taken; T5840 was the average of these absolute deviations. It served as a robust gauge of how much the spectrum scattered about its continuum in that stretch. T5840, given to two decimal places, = 0.12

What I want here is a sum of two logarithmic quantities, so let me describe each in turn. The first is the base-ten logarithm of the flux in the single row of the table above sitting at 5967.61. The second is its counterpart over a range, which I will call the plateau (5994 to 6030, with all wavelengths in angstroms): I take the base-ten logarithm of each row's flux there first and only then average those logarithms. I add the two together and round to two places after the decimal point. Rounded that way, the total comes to 2.96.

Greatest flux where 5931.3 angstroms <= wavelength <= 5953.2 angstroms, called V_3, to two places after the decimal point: 30.15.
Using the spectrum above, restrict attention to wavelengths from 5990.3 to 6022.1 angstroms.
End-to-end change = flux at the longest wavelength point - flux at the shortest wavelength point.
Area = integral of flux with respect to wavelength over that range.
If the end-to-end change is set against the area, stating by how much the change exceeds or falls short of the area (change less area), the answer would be -964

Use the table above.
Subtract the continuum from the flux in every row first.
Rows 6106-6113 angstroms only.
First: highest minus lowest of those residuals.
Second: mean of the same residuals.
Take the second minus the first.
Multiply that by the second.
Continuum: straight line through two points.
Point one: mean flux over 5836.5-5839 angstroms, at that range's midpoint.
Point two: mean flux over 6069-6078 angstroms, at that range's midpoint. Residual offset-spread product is 0.9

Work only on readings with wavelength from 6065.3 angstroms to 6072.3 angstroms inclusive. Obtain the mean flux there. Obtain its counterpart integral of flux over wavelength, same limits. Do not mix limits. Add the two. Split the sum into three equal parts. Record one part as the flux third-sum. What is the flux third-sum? 85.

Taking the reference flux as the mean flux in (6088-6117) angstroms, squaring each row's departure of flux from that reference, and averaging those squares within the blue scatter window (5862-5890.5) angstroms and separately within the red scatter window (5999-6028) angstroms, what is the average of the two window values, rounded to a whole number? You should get 26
